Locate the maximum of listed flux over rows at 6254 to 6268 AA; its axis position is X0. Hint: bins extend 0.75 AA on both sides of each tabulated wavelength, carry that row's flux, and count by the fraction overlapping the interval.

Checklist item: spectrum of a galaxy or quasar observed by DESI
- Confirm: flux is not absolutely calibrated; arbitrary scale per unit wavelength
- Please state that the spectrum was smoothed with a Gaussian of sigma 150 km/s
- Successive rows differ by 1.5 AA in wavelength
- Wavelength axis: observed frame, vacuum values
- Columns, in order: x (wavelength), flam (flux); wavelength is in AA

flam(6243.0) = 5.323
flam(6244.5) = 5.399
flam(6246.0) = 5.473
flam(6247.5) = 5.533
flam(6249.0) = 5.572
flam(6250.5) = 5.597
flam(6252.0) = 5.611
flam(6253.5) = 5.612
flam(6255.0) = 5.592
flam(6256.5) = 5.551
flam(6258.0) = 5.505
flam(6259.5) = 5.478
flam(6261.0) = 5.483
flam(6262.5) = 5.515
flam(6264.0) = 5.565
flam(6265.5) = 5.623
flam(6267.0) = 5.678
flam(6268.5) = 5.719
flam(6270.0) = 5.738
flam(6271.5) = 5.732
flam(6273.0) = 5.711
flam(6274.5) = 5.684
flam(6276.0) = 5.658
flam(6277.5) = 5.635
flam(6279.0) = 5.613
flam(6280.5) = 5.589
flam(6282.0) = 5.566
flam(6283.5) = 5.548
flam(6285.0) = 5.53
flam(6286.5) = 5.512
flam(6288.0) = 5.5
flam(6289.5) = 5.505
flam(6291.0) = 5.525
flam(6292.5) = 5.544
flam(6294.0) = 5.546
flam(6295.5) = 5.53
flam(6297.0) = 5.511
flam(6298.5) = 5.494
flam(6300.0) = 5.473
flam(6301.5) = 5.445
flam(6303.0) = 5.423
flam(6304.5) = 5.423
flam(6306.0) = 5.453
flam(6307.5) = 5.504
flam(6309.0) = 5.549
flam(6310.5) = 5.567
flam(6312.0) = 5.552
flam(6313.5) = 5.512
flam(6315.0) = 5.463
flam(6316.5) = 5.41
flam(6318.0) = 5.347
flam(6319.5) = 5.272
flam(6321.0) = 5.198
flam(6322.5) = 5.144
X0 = 6267.0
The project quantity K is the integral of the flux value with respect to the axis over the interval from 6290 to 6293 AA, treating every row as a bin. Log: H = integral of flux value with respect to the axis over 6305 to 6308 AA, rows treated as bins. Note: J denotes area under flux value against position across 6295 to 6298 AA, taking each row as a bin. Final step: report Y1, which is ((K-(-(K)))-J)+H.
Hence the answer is 33.1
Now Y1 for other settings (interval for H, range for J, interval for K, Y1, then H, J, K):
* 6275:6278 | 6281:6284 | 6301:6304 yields 32.9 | 17.0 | 16.7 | 16.3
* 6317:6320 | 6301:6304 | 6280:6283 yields 33.1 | 16.0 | 16.3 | 16.7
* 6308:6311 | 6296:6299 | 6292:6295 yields 33.4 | 16.7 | 16.5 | 16.6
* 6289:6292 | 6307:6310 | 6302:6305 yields 32.5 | 16.6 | 16.6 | 16.3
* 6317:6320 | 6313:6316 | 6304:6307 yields 32.2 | 16.0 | 16.4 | 16.3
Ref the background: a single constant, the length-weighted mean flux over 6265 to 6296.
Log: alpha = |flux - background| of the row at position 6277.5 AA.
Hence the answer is 0.03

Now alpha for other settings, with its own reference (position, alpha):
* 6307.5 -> 0.10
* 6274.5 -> 0.08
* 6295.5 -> 0.07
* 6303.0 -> 0.18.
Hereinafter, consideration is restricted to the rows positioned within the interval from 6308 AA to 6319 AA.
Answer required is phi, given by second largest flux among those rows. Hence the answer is 5.552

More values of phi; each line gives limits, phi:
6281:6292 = 5.548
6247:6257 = 5.611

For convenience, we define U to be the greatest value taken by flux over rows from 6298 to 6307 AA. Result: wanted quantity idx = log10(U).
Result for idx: 0.740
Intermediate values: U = 5.494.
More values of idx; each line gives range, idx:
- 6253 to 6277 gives 0.759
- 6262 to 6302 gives 0.759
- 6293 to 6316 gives 0.746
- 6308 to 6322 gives 0.746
